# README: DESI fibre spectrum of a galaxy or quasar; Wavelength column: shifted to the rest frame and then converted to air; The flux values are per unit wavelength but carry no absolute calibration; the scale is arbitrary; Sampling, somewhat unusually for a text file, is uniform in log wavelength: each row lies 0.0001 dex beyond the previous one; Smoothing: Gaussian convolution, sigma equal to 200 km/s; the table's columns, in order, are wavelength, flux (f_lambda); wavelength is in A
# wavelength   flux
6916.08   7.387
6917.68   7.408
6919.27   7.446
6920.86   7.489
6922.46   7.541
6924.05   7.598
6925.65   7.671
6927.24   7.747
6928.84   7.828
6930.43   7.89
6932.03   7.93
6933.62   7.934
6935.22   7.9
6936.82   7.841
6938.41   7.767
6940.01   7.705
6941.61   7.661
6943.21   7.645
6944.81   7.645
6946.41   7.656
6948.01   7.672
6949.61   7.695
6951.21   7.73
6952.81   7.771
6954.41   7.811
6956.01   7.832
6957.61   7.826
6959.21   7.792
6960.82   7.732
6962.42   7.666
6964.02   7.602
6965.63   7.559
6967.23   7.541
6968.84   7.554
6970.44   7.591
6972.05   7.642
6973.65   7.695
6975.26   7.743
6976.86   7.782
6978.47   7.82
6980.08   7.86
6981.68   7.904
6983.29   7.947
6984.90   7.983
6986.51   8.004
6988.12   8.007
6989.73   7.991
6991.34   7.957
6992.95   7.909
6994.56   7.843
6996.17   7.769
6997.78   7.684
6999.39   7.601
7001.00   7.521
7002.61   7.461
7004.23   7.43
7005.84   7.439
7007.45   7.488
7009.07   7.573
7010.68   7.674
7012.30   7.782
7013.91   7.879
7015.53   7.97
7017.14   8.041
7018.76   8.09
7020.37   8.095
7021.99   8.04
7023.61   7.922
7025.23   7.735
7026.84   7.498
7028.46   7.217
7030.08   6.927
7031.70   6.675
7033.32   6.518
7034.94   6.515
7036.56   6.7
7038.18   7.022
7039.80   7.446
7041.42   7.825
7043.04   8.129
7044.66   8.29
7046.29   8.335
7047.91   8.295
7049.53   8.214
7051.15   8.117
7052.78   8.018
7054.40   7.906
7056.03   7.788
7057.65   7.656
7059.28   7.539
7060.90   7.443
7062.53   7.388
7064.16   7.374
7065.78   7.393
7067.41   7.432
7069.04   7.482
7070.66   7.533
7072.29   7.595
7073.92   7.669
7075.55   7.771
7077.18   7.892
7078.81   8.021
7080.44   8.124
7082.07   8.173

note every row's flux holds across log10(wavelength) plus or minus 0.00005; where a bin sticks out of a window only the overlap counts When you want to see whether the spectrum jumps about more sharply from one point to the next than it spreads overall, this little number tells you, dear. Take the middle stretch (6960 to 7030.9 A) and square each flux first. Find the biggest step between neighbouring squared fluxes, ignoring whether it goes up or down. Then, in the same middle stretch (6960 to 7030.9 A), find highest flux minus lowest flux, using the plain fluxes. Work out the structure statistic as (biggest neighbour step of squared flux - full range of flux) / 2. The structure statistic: 1.5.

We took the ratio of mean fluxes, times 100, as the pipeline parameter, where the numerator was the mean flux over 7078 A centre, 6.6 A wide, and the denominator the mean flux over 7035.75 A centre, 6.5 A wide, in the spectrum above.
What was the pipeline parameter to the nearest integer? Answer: 119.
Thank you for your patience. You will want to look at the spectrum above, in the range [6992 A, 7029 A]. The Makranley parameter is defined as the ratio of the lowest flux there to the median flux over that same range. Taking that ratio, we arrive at 0.93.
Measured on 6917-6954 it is 0.96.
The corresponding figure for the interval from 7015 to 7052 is 0.82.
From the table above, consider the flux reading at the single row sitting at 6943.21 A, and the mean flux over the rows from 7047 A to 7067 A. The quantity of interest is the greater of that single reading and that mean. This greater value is 7.76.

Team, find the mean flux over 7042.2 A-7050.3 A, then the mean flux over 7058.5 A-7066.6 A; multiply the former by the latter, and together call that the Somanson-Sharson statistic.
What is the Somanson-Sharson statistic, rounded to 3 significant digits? 61.3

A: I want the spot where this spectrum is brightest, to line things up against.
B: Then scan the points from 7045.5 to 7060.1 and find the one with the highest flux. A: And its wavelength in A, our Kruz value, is 7046.29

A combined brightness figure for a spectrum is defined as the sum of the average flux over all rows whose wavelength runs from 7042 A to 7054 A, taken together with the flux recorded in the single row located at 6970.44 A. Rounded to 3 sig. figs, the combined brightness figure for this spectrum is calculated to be 15.8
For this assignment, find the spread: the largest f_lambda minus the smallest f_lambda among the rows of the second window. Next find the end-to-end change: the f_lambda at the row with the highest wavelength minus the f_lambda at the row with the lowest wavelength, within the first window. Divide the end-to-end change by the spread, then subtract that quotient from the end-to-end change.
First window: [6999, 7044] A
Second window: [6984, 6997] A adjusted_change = -1.7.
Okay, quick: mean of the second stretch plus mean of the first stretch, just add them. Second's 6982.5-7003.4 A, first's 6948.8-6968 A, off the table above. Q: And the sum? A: 15.5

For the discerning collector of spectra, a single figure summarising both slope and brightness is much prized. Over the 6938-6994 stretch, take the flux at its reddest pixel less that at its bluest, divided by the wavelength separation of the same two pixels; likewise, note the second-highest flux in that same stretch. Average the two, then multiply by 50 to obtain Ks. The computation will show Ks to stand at 200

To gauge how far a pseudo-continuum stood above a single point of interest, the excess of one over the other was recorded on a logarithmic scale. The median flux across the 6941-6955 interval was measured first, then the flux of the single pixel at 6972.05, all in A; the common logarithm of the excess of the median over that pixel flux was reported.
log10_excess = -1.5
